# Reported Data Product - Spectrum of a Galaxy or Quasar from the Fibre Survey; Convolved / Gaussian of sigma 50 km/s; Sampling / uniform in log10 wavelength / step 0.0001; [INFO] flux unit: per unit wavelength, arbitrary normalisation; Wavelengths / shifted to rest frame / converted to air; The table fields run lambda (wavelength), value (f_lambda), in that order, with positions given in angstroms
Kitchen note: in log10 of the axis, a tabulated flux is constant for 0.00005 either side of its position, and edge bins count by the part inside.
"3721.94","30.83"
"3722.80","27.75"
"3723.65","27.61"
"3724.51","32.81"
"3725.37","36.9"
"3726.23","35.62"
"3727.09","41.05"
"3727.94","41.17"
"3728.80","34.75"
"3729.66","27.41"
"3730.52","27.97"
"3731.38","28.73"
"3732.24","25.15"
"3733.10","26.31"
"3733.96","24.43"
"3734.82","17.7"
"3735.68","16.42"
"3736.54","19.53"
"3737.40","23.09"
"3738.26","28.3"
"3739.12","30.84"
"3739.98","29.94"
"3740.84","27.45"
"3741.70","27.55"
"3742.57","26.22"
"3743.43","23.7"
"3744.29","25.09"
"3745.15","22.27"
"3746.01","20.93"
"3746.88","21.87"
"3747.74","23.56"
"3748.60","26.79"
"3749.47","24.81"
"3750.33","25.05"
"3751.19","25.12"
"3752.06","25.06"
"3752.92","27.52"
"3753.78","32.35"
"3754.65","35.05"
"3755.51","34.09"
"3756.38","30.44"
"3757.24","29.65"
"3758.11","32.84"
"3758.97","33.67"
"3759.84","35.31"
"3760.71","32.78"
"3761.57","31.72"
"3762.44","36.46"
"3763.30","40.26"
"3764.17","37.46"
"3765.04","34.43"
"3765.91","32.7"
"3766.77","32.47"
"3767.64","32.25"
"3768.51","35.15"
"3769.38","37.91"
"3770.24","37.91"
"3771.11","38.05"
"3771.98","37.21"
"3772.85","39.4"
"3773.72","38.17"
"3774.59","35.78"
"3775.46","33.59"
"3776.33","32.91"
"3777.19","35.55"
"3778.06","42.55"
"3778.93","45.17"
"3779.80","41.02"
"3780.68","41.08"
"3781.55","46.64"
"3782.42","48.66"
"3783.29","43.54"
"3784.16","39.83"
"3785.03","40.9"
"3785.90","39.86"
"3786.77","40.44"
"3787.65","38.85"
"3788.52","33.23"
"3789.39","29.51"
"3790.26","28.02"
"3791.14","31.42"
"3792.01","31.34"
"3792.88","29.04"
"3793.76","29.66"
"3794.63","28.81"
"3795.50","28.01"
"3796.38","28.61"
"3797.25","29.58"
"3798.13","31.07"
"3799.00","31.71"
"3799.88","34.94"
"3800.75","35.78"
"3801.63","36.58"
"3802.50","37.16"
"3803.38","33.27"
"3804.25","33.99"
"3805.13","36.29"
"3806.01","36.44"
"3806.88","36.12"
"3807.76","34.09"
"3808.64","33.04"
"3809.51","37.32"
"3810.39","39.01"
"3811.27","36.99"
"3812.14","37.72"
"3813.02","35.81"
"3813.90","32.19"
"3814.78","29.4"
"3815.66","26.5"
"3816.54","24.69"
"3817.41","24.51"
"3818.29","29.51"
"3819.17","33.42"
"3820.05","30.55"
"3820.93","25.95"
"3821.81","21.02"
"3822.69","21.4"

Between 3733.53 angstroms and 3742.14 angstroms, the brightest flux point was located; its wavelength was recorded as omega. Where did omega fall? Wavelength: 3739.12 angstroms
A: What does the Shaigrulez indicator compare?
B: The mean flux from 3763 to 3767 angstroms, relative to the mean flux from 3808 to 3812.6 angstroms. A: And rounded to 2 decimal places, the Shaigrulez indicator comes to 0.96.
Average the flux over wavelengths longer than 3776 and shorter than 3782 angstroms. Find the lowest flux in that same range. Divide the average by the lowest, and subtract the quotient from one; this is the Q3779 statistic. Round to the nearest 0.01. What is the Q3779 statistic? -0.24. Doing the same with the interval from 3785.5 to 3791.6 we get -0.23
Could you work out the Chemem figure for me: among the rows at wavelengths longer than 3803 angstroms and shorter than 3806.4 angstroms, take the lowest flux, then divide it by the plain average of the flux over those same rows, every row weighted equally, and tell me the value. 0.951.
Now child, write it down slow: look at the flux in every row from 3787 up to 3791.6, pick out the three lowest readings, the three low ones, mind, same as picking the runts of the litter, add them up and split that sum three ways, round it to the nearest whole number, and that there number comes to 30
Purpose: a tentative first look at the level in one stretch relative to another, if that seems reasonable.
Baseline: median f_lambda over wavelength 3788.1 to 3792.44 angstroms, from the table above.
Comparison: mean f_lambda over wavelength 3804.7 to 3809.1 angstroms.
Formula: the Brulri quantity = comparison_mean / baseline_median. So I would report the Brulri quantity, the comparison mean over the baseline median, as 1.12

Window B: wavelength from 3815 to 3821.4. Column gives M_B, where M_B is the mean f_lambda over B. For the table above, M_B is 27.9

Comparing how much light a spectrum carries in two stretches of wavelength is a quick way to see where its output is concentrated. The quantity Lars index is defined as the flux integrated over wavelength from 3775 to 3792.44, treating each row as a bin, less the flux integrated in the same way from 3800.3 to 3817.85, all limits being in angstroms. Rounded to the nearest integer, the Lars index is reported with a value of 72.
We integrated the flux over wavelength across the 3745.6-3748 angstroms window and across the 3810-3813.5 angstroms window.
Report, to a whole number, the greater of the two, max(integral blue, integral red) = 131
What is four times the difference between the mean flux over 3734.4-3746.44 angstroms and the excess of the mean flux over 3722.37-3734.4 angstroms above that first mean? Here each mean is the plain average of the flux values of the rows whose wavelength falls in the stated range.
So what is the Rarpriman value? 69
